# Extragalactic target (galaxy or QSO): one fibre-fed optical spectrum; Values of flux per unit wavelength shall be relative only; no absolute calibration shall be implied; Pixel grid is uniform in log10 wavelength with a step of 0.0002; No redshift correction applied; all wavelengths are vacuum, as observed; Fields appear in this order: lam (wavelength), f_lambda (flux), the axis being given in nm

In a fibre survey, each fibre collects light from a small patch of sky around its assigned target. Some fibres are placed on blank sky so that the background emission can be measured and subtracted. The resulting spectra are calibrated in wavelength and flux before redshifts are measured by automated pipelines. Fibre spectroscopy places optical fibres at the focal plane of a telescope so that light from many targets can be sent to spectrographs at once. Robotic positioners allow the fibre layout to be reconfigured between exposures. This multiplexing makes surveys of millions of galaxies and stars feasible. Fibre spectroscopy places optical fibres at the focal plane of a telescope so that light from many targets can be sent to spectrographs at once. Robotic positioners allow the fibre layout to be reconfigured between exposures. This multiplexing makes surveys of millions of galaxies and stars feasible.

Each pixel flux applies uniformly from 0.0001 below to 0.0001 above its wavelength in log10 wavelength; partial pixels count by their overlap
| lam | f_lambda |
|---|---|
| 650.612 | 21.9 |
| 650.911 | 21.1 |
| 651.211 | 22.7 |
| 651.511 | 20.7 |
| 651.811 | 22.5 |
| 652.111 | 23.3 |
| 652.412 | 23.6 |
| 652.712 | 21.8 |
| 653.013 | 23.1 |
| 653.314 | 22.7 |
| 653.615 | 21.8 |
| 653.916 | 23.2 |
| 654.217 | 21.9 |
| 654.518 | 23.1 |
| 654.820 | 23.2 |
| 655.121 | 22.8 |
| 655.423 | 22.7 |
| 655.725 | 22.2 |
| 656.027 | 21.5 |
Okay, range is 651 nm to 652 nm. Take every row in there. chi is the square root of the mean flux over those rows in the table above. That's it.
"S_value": 4.69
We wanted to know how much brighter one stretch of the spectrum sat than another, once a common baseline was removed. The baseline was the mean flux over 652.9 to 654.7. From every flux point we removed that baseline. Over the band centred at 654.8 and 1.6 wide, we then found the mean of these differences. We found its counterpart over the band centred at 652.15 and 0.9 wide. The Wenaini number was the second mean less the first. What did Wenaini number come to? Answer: 0.4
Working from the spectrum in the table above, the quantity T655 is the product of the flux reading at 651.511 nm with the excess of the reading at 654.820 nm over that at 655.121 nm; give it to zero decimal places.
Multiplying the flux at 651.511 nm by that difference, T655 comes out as 8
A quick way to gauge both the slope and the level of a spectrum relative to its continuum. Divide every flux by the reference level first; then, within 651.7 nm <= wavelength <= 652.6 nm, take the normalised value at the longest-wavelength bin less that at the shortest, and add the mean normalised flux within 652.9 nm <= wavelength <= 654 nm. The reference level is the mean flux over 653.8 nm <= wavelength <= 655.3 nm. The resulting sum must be 1.04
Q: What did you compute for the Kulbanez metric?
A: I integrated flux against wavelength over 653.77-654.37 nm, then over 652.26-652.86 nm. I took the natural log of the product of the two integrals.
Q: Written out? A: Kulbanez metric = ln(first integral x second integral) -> 5.22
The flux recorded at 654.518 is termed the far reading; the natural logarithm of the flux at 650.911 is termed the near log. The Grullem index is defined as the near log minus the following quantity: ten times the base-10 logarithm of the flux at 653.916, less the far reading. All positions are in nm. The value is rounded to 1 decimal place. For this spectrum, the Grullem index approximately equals 12.5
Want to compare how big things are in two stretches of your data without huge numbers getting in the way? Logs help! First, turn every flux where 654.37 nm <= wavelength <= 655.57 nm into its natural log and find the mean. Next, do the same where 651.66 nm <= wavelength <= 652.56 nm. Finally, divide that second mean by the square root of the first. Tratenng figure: 1.77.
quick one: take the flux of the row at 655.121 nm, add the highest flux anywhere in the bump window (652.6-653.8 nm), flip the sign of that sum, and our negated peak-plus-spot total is -45.9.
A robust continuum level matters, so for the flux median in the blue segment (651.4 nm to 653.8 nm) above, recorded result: 22.6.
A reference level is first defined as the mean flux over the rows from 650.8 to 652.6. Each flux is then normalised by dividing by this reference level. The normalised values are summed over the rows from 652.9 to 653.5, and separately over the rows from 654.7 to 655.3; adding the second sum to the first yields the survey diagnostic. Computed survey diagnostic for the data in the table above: 4.11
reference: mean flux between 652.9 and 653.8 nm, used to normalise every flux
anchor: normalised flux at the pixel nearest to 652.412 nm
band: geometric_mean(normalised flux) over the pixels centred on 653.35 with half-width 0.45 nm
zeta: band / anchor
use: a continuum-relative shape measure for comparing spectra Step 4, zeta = 0.95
